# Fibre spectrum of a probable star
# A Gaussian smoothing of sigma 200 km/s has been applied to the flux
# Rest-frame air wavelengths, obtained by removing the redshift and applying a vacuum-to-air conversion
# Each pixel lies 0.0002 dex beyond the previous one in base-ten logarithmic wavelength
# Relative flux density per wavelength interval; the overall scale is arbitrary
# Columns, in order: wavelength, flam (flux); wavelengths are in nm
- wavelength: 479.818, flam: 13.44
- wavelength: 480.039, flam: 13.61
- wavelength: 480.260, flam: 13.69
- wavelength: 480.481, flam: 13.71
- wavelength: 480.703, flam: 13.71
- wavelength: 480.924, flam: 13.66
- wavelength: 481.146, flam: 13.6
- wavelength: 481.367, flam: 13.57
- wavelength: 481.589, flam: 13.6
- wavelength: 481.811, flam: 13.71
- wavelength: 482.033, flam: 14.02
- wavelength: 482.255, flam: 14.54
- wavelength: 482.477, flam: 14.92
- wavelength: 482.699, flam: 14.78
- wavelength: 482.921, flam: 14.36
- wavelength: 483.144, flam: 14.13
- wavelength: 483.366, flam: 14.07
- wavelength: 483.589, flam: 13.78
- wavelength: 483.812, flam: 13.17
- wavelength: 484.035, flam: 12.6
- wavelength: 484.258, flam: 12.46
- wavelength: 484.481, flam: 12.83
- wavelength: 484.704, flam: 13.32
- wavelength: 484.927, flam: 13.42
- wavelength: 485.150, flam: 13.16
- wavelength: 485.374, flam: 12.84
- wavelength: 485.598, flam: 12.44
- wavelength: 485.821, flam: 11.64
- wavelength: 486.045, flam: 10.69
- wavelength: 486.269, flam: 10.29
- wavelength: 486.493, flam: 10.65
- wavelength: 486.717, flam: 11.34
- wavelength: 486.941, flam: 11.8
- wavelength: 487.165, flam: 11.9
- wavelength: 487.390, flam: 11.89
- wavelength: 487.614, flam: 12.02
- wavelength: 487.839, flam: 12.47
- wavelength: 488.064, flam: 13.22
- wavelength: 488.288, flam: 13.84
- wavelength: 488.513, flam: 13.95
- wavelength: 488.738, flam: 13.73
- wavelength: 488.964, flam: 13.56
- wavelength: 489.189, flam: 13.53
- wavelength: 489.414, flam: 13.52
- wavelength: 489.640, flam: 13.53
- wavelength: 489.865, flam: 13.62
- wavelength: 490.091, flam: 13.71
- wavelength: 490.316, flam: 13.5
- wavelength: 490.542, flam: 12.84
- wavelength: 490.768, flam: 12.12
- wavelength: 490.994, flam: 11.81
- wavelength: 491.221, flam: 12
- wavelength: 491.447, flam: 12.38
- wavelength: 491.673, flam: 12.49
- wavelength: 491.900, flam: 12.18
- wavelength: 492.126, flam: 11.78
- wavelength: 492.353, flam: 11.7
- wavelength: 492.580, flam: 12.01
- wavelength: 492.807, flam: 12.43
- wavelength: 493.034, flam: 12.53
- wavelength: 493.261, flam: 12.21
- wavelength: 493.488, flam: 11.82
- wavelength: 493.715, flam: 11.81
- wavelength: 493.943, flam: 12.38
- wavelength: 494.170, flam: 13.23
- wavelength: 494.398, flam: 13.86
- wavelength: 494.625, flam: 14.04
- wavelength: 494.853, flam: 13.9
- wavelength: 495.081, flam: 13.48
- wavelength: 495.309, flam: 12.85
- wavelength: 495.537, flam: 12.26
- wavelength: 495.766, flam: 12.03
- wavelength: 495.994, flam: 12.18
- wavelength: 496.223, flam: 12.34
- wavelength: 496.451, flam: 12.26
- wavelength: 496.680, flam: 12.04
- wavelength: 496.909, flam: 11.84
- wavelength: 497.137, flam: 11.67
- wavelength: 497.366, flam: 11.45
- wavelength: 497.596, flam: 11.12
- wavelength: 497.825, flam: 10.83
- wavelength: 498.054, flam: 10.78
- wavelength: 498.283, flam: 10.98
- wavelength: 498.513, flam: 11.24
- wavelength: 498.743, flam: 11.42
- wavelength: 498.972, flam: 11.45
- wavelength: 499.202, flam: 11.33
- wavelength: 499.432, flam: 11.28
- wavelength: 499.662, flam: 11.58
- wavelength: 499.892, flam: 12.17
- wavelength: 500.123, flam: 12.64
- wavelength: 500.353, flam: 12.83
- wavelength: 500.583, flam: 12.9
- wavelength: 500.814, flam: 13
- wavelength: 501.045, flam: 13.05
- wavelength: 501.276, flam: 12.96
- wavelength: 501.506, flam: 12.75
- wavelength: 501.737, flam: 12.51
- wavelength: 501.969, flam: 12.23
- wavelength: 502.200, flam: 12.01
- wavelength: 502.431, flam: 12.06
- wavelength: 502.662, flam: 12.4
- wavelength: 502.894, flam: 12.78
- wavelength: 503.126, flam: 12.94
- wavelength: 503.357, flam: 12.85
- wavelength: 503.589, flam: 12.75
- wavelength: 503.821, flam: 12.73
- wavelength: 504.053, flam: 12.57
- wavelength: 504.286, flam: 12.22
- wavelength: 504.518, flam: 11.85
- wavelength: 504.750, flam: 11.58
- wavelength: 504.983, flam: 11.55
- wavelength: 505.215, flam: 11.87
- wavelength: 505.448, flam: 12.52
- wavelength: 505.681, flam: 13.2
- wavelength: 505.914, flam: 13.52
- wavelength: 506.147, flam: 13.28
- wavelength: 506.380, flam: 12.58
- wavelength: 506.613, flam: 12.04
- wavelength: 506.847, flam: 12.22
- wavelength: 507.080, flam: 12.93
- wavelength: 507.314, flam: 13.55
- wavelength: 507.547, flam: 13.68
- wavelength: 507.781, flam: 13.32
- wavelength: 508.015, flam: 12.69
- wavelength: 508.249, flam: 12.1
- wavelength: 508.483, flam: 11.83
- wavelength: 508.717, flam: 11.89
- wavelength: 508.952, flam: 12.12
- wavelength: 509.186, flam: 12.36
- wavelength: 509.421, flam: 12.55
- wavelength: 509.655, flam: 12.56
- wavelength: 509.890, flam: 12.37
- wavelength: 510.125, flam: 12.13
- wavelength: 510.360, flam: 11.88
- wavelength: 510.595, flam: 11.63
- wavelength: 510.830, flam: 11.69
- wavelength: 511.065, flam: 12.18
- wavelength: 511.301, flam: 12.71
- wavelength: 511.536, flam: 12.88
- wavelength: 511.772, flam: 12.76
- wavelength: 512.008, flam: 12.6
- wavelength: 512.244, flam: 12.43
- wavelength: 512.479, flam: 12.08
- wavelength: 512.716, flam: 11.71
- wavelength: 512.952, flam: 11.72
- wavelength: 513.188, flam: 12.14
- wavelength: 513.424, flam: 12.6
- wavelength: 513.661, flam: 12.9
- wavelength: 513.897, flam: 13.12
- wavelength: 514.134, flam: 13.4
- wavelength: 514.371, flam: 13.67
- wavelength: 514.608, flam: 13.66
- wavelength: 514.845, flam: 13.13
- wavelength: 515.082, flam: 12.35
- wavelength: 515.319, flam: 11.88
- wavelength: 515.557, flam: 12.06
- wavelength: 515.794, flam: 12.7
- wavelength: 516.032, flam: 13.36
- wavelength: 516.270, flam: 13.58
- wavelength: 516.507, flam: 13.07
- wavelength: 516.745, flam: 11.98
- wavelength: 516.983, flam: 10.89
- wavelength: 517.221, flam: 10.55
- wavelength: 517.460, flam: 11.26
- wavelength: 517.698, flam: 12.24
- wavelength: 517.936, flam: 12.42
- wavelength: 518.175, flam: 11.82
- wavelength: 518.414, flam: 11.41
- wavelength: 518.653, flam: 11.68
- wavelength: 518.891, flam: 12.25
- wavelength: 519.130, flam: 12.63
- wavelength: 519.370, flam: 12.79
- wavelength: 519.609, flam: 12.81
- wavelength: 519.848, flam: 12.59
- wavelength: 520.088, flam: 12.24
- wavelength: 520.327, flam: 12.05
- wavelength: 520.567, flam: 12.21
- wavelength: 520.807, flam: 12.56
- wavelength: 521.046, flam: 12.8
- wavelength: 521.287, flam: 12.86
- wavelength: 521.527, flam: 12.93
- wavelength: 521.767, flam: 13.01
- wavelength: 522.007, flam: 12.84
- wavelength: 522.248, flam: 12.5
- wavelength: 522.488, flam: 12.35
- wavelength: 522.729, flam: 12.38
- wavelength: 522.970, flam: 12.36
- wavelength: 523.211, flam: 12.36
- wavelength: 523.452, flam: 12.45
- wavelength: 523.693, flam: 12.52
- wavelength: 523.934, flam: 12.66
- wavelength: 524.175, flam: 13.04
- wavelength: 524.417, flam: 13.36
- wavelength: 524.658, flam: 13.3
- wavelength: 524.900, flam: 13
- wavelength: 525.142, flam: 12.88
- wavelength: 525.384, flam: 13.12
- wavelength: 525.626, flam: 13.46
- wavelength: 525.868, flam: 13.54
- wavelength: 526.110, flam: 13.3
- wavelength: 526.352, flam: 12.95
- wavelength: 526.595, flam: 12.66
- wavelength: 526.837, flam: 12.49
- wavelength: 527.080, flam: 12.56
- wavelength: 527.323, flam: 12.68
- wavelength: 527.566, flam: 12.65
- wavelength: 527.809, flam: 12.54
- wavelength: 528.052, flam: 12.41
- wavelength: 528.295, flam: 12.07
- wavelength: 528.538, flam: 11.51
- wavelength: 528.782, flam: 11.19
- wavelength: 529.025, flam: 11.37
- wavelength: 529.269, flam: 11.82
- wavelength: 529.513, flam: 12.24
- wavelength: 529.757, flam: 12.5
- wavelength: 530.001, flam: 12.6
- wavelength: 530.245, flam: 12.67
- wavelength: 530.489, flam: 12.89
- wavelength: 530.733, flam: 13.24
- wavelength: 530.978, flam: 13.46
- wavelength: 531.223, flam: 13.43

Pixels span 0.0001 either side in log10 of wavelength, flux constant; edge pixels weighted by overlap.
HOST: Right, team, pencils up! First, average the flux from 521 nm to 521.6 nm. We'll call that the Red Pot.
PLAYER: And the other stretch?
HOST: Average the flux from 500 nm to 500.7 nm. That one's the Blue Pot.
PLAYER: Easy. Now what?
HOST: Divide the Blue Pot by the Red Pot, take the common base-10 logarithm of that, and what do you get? -0.002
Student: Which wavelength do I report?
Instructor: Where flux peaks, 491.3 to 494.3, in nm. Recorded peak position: 494.170 nm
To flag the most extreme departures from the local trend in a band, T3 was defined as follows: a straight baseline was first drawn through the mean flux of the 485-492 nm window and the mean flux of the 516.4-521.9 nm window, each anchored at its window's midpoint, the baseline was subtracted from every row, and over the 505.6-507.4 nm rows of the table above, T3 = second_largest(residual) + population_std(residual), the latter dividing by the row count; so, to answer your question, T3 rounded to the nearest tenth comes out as 1.7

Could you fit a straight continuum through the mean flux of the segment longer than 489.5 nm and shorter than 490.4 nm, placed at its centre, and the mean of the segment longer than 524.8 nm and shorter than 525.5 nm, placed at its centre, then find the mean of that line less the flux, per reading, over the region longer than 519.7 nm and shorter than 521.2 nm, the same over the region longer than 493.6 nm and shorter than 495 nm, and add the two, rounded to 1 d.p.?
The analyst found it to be 1.0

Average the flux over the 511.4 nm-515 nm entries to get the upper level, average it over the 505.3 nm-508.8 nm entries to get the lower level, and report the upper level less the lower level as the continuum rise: -0.04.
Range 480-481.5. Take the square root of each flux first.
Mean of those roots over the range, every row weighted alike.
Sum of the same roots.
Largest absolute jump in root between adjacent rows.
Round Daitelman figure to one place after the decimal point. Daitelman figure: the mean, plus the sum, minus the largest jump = 29.5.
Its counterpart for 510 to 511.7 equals 27.8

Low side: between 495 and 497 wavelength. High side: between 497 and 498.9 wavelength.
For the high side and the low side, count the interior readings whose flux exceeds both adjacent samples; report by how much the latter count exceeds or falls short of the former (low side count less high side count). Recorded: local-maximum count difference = 1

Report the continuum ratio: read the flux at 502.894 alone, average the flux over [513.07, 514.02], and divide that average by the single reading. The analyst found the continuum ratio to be 0.99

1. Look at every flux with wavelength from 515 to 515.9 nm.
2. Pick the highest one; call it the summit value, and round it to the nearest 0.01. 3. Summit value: 12.70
